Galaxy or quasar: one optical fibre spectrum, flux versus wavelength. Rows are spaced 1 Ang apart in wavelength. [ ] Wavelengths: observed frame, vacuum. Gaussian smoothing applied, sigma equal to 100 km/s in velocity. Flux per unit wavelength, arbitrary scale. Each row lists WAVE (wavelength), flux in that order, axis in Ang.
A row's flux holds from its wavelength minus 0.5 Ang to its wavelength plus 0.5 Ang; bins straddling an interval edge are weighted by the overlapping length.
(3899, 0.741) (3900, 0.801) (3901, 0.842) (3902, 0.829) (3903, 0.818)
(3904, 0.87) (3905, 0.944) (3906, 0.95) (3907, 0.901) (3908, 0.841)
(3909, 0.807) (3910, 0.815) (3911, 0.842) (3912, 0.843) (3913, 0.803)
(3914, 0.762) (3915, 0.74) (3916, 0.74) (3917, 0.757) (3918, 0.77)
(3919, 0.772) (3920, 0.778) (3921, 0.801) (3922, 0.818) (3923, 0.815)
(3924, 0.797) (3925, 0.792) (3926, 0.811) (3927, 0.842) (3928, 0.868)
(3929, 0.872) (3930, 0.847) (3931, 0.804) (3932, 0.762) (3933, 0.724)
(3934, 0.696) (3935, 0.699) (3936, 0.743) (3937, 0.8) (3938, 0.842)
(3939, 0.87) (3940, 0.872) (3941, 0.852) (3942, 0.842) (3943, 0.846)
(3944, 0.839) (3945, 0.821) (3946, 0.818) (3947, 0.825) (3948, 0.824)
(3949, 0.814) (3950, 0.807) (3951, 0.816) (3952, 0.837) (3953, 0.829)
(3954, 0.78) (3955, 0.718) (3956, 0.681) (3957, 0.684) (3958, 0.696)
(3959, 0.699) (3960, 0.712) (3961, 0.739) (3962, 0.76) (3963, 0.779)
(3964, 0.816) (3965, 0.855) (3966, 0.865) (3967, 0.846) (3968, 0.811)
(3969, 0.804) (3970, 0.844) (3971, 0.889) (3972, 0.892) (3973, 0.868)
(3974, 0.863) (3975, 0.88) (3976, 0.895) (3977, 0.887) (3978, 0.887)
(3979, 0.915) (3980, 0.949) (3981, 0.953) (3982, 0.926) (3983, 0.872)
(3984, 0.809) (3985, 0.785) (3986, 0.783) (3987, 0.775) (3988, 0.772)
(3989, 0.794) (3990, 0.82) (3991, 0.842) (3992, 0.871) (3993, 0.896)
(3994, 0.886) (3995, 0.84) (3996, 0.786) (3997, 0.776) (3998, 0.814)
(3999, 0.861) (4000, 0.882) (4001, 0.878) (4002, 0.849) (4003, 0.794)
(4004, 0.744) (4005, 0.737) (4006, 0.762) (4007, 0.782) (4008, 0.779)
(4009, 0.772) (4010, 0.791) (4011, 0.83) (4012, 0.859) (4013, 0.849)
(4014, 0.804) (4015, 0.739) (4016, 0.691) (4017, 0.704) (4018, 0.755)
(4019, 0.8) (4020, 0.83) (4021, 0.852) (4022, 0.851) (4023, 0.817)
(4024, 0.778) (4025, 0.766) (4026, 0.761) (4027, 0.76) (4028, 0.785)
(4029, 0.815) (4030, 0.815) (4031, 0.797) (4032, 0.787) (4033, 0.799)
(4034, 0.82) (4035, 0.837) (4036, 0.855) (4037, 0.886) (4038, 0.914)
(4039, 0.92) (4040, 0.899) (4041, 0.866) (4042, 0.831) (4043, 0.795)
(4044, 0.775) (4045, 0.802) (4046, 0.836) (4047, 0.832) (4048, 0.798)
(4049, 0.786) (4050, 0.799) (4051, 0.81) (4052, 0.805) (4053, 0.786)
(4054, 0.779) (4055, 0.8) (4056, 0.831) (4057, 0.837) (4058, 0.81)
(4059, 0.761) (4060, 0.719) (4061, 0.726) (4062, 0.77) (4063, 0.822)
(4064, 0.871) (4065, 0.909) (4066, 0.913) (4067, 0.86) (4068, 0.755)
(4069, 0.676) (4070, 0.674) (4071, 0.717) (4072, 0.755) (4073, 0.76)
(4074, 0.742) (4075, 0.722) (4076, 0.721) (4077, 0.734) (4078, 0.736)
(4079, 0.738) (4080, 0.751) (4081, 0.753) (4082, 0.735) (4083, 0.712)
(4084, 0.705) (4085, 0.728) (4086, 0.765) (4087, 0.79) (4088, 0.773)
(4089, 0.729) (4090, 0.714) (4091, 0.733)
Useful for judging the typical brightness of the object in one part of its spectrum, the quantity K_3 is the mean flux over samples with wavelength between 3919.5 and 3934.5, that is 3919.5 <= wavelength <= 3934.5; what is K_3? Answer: 0.802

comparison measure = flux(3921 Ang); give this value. 0.801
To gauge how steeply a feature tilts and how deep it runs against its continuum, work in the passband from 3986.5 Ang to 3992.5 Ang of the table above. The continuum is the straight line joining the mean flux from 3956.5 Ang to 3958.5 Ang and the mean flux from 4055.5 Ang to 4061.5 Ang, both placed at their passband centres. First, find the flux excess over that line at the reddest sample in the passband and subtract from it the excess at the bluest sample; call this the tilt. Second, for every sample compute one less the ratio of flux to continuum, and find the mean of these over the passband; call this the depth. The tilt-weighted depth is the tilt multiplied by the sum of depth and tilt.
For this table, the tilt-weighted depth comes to -0.004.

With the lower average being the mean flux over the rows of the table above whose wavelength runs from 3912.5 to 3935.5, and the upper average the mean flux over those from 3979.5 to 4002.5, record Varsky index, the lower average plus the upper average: 1.63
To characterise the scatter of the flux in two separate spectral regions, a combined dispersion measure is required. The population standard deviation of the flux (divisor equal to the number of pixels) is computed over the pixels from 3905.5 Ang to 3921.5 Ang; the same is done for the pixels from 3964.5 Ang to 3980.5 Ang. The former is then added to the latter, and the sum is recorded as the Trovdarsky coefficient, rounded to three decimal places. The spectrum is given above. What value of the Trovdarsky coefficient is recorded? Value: 0.091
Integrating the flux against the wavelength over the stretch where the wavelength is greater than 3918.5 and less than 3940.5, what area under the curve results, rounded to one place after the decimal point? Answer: 17.6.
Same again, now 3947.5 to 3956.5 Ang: 7.1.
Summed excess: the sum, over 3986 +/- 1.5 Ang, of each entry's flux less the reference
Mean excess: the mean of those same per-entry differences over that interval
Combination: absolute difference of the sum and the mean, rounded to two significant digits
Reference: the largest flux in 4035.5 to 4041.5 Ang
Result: 0.28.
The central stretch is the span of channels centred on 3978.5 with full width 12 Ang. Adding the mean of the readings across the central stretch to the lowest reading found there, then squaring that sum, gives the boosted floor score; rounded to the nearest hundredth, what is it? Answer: 2.89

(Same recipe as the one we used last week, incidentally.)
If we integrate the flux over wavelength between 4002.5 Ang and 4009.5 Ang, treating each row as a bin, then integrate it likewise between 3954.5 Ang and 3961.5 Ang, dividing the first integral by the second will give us 1.089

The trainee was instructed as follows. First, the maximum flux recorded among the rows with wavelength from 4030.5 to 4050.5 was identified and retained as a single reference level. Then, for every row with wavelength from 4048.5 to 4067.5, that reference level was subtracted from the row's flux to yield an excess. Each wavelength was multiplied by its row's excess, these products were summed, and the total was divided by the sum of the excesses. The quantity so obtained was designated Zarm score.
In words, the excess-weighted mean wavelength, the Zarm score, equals 4056.9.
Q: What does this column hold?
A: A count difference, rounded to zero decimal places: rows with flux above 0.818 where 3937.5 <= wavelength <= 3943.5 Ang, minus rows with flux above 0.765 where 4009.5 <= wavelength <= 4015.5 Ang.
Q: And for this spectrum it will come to 1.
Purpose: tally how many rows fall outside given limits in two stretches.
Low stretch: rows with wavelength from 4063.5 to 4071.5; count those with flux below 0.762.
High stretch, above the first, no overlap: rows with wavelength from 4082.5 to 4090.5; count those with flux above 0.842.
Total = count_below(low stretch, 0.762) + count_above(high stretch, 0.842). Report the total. 4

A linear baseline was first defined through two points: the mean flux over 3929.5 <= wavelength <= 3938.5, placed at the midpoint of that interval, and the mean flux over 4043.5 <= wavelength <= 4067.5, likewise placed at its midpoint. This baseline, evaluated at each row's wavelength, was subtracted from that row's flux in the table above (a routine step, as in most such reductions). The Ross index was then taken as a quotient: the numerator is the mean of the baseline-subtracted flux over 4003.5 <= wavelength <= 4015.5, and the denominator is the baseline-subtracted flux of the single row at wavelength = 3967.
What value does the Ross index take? -0.1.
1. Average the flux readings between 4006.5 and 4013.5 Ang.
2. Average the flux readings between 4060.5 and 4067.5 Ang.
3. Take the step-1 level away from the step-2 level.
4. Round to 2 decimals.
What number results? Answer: 0.03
